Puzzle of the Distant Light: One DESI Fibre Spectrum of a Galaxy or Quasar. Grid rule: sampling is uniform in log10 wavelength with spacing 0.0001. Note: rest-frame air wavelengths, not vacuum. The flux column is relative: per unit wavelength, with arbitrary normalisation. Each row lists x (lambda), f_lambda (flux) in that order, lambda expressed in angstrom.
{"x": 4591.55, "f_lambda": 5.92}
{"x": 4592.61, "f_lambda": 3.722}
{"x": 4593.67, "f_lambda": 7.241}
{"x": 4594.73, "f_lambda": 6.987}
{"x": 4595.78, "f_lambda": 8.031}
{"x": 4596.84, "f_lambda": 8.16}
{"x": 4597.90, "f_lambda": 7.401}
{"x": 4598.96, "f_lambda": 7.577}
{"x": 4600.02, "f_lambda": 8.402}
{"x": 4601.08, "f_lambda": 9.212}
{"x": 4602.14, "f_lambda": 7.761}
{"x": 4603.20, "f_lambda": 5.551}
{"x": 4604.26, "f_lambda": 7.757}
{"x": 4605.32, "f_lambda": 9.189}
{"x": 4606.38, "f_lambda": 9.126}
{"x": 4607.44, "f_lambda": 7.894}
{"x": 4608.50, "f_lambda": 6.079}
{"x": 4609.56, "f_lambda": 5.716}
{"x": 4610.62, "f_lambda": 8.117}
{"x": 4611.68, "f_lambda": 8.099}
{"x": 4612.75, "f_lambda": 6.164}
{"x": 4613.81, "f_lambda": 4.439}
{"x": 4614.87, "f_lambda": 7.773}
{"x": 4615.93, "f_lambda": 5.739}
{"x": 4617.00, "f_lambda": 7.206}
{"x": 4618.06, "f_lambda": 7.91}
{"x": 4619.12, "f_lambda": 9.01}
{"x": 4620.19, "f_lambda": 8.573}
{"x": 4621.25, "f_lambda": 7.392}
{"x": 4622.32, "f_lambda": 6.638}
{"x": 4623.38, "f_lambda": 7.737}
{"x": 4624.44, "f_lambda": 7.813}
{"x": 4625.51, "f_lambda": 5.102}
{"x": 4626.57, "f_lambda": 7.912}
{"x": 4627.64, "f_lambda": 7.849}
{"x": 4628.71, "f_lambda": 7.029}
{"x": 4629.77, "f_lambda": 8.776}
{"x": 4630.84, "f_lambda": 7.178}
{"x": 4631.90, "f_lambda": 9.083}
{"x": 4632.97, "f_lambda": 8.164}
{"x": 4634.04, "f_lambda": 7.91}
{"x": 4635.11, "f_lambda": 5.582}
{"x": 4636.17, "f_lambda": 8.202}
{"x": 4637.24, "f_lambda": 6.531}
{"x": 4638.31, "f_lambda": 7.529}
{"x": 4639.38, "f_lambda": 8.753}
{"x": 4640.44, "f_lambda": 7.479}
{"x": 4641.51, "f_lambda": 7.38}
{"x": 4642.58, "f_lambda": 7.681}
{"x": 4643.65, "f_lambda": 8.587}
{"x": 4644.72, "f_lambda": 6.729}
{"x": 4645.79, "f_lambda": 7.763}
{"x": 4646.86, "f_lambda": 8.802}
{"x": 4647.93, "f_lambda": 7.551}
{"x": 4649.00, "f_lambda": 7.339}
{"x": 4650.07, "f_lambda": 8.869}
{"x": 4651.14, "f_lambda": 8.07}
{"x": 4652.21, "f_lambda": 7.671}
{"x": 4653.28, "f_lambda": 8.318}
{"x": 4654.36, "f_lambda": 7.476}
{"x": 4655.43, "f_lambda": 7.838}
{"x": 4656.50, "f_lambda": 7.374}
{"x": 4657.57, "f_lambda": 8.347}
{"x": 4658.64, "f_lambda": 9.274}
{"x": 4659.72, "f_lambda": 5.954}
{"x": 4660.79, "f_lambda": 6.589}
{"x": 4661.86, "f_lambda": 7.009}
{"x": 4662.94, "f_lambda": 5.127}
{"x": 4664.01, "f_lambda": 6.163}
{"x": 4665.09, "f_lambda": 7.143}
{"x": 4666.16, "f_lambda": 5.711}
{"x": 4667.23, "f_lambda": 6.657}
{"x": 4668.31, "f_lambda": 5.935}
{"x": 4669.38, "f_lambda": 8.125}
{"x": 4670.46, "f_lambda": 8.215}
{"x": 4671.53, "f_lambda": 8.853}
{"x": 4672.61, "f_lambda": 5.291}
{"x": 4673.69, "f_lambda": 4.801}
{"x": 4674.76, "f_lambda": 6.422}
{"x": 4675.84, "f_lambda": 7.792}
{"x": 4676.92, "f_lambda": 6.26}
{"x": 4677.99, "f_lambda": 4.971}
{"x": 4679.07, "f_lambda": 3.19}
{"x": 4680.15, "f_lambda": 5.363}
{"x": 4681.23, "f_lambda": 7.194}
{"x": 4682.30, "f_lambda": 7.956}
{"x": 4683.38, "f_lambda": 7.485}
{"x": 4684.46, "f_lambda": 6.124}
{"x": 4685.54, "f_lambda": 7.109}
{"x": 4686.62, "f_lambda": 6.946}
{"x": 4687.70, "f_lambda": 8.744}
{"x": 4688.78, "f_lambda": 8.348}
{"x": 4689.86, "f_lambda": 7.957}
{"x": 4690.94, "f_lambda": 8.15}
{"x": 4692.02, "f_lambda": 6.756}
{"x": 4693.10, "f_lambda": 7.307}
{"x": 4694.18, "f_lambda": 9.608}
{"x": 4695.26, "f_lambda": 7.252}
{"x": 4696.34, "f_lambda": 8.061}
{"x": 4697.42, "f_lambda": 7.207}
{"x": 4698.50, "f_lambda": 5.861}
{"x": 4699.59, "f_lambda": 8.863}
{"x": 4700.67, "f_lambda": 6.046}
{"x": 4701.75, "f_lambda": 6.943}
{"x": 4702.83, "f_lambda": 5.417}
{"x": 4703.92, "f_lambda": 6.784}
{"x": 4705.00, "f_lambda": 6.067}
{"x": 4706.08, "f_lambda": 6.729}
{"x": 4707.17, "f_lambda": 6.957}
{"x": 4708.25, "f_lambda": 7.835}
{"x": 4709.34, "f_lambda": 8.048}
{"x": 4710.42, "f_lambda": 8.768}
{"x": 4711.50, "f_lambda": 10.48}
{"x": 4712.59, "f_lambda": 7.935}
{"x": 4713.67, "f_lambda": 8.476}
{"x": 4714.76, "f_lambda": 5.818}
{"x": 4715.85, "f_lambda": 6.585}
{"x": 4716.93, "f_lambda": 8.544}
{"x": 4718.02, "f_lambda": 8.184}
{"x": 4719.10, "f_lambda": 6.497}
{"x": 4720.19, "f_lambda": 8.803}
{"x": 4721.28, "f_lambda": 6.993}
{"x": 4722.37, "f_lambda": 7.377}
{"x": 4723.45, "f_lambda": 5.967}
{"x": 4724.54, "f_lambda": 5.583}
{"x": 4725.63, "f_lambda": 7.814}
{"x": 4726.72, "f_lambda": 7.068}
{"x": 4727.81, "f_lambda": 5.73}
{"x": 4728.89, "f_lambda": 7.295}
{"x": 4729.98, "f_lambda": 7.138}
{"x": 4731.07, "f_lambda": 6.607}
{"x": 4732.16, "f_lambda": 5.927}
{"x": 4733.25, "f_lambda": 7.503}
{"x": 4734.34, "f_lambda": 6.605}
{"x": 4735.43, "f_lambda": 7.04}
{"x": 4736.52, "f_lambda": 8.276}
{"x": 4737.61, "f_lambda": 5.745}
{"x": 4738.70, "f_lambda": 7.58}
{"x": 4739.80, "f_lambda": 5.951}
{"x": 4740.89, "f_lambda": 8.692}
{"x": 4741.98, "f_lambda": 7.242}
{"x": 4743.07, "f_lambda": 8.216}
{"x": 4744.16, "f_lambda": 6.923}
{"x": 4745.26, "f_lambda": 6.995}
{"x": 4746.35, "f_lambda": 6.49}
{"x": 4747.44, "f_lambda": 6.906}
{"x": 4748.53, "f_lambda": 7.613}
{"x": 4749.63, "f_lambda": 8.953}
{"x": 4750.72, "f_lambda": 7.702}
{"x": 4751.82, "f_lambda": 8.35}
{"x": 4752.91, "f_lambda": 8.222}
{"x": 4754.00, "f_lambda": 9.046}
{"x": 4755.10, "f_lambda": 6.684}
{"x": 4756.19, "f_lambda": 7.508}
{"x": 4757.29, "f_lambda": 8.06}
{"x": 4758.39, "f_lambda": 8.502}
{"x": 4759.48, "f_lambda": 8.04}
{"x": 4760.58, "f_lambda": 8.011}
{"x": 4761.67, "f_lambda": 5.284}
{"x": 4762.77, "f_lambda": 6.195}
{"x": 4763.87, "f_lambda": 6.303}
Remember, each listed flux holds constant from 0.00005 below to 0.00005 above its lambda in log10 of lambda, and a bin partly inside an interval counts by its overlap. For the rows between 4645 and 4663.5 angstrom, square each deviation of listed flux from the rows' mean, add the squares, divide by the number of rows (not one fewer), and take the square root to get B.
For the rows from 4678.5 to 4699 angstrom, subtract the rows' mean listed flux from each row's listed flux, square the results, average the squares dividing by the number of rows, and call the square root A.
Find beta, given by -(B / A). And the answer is -0.7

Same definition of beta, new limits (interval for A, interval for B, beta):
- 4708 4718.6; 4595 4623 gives -1.0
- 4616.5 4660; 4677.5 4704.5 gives -1.5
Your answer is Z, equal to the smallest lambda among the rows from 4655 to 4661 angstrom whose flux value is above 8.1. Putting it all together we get 4657.57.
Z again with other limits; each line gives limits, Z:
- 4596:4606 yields 4596.84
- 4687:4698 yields 4687.70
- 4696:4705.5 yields 4699.59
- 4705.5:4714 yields 4710.42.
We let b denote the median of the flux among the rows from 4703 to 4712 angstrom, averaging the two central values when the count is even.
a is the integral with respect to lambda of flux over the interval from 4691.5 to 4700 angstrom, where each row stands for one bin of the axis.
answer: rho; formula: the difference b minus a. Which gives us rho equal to -57.2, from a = 65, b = 7.40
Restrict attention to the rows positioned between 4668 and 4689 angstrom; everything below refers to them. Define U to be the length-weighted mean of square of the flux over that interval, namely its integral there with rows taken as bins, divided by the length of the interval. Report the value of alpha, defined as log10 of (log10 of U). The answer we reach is 0.225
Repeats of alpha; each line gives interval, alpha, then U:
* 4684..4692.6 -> 0.245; 57.4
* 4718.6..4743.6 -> 0.231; 50.3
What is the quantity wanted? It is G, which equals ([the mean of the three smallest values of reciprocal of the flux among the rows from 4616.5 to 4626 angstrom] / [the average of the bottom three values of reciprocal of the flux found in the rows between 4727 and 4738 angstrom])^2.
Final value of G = 0.8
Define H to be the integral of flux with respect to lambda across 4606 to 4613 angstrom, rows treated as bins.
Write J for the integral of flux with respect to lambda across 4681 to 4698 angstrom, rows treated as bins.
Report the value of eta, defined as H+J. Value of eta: 181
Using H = 51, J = 130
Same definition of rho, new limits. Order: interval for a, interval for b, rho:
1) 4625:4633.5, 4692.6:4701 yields -57.7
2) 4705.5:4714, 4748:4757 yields -61.2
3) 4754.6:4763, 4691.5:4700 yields -54.3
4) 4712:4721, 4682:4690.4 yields -60.6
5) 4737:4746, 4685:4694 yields -56.8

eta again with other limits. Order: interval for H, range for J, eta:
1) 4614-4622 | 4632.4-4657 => 250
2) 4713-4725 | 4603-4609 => 133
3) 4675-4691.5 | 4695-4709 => 211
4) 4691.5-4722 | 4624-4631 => 279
